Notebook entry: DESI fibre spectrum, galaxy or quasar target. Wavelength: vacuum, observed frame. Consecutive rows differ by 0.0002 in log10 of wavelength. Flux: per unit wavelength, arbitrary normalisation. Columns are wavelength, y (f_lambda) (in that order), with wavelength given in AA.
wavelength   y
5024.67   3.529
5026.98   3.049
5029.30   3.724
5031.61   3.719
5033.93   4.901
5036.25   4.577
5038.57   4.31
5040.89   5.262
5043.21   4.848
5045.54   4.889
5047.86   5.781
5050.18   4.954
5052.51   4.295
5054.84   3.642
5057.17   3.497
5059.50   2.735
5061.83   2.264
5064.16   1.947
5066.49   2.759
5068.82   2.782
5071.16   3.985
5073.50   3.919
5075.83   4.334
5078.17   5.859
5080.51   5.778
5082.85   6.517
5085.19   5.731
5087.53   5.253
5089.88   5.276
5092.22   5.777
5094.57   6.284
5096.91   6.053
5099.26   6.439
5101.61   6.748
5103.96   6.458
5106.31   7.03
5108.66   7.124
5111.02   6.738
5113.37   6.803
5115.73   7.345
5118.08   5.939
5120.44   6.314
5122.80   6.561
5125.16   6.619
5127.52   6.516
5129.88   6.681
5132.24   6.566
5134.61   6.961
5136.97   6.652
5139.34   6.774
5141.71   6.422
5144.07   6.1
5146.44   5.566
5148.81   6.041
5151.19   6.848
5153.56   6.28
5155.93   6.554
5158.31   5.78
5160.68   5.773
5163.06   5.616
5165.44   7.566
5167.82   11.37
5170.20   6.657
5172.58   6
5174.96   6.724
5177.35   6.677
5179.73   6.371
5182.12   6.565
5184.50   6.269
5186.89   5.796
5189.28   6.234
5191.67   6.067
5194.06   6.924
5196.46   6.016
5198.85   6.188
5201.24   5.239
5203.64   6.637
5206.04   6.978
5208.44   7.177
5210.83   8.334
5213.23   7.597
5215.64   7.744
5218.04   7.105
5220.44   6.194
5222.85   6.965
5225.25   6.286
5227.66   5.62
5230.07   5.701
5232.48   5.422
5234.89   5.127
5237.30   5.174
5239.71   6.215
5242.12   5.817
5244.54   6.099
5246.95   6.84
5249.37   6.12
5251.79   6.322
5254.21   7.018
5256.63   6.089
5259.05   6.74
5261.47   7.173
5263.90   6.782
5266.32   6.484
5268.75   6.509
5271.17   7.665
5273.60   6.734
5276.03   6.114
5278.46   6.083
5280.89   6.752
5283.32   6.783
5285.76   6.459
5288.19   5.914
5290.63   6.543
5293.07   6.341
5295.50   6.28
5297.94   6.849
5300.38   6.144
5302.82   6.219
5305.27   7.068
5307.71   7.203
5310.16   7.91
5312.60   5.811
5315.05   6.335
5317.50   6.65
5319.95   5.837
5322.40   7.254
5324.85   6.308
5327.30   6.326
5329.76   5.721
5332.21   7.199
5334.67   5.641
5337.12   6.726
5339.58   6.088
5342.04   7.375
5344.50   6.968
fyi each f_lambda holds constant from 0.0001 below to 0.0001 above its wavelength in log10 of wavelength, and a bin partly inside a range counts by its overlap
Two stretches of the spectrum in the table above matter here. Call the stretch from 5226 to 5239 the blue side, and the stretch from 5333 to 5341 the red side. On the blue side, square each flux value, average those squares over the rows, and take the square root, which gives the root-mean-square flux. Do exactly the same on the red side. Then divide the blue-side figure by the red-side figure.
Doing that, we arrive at 0.88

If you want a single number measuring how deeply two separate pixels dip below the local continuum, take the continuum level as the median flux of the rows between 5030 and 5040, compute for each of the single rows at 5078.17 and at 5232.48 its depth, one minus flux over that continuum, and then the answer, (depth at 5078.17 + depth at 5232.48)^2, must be 0.29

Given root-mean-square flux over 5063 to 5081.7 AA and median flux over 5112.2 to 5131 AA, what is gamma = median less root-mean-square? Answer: 2.5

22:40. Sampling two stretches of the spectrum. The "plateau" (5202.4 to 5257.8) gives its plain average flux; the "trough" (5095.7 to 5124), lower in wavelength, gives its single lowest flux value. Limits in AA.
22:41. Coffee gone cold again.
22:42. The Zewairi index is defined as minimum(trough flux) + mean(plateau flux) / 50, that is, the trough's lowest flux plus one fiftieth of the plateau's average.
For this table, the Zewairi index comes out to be 6.1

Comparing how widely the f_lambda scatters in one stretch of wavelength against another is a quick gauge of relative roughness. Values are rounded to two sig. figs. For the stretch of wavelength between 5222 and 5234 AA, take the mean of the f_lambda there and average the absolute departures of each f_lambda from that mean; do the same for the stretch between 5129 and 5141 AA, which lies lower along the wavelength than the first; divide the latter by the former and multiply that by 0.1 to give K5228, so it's 0.022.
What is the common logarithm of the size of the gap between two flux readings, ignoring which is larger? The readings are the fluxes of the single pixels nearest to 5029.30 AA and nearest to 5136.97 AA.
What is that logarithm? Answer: 0.47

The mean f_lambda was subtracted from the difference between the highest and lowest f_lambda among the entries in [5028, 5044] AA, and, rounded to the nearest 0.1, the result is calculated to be -2.9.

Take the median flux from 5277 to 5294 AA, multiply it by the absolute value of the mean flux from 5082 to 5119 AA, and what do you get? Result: 41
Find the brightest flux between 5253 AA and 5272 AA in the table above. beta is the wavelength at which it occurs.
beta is 5271.17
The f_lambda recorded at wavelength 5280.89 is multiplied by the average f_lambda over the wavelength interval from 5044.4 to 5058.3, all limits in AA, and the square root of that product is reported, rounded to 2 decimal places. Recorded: 5.52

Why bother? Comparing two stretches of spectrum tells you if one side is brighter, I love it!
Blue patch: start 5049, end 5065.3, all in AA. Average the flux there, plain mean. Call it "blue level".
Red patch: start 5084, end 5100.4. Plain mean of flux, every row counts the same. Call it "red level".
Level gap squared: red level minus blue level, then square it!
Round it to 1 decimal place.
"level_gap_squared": 6.2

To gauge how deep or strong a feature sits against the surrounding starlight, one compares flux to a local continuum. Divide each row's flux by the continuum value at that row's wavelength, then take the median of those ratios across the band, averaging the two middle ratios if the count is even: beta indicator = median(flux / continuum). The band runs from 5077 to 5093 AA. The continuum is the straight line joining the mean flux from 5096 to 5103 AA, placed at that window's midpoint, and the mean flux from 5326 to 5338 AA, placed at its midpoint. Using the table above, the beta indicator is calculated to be 0.90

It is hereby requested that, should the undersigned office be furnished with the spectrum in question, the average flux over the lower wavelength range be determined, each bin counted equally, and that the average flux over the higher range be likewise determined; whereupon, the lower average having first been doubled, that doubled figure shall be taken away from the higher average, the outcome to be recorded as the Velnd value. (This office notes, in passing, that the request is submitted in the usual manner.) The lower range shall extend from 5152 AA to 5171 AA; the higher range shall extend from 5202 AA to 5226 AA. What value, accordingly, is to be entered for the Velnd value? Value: -6.8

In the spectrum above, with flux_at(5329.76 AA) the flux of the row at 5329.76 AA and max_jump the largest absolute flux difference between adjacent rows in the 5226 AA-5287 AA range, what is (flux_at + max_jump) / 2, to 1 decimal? 3.4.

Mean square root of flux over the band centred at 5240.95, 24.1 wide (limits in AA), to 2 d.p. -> 2.42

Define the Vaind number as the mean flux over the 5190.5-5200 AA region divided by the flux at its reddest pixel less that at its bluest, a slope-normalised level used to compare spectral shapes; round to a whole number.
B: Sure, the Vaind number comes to 52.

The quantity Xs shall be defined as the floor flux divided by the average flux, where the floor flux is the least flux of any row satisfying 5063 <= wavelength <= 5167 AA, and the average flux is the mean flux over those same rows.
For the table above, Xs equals 0.33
